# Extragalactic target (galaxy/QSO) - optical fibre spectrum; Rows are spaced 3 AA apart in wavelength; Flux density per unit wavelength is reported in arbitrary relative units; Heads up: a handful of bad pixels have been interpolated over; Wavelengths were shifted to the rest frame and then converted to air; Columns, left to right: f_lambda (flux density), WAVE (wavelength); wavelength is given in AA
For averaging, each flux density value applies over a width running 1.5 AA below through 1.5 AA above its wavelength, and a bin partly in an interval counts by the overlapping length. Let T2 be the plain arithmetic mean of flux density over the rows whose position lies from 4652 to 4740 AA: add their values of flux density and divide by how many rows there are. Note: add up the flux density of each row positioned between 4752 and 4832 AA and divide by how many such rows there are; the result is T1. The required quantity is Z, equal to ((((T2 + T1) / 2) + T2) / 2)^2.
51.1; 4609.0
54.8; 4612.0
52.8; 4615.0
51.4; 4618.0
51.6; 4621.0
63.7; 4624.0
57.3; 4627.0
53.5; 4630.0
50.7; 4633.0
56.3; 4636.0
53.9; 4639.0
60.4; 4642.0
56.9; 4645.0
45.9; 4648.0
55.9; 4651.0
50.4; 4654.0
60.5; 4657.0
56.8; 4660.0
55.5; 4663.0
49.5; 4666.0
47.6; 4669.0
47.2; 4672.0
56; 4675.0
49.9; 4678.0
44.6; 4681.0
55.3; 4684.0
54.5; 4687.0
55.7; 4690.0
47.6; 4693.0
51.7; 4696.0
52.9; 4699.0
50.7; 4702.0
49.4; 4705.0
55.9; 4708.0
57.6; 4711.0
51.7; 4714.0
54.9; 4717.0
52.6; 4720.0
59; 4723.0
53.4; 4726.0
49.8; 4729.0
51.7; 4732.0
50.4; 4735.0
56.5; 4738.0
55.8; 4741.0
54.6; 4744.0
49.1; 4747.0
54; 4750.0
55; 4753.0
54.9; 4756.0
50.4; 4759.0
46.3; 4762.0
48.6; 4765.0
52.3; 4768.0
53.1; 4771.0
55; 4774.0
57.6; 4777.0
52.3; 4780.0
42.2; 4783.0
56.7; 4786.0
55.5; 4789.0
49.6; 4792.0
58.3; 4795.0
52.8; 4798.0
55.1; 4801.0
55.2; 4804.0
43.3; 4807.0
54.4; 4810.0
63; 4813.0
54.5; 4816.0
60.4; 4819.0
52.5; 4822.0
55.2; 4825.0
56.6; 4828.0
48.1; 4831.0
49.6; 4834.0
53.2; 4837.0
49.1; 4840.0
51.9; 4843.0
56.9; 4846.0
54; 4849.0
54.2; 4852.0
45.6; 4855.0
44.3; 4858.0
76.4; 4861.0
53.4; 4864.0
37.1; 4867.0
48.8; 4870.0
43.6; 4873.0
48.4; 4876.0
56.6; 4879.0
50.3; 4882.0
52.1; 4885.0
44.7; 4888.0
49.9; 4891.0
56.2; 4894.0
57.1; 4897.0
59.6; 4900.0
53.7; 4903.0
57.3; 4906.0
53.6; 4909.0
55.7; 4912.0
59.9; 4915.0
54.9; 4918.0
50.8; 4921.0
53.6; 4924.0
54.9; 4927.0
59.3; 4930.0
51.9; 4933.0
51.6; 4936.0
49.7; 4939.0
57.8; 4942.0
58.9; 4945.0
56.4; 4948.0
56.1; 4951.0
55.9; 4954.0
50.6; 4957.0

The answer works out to 2796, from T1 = 53.3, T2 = 52.7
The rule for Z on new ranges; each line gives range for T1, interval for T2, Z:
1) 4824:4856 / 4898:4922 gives 3005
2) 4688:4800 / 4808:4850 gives 2905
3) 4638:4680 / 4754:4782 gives 2760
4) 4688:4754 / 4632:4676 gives 2859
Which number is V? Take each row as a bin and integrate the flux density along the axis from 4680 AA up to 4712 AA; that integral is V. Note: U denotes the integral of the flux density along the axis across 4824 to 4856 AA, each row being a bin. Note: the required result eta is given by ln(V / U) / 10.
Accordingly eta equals 0.0002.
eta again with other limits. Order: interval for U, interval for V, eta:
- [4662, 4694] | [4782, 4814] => 0.0040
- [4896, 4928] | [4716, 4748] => -0.0038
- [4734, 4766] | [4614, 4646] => 0.0054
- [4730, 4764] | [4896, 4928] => -0.0004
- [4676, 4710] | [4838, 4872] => 0.0001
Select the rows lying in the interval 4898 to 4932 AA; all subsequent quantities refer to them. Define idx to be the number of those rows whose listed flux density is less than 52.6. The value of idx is 1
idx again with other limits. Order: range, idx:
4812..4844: 5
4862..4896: 8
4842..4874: 6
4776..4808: 4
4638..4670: 4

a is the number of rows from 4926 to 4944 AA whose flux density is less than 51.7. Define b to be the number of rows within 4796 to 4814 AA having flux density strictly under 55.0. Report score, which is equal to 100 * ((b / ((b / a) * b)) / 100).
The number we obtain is 0.67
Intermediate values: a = 2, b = 3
